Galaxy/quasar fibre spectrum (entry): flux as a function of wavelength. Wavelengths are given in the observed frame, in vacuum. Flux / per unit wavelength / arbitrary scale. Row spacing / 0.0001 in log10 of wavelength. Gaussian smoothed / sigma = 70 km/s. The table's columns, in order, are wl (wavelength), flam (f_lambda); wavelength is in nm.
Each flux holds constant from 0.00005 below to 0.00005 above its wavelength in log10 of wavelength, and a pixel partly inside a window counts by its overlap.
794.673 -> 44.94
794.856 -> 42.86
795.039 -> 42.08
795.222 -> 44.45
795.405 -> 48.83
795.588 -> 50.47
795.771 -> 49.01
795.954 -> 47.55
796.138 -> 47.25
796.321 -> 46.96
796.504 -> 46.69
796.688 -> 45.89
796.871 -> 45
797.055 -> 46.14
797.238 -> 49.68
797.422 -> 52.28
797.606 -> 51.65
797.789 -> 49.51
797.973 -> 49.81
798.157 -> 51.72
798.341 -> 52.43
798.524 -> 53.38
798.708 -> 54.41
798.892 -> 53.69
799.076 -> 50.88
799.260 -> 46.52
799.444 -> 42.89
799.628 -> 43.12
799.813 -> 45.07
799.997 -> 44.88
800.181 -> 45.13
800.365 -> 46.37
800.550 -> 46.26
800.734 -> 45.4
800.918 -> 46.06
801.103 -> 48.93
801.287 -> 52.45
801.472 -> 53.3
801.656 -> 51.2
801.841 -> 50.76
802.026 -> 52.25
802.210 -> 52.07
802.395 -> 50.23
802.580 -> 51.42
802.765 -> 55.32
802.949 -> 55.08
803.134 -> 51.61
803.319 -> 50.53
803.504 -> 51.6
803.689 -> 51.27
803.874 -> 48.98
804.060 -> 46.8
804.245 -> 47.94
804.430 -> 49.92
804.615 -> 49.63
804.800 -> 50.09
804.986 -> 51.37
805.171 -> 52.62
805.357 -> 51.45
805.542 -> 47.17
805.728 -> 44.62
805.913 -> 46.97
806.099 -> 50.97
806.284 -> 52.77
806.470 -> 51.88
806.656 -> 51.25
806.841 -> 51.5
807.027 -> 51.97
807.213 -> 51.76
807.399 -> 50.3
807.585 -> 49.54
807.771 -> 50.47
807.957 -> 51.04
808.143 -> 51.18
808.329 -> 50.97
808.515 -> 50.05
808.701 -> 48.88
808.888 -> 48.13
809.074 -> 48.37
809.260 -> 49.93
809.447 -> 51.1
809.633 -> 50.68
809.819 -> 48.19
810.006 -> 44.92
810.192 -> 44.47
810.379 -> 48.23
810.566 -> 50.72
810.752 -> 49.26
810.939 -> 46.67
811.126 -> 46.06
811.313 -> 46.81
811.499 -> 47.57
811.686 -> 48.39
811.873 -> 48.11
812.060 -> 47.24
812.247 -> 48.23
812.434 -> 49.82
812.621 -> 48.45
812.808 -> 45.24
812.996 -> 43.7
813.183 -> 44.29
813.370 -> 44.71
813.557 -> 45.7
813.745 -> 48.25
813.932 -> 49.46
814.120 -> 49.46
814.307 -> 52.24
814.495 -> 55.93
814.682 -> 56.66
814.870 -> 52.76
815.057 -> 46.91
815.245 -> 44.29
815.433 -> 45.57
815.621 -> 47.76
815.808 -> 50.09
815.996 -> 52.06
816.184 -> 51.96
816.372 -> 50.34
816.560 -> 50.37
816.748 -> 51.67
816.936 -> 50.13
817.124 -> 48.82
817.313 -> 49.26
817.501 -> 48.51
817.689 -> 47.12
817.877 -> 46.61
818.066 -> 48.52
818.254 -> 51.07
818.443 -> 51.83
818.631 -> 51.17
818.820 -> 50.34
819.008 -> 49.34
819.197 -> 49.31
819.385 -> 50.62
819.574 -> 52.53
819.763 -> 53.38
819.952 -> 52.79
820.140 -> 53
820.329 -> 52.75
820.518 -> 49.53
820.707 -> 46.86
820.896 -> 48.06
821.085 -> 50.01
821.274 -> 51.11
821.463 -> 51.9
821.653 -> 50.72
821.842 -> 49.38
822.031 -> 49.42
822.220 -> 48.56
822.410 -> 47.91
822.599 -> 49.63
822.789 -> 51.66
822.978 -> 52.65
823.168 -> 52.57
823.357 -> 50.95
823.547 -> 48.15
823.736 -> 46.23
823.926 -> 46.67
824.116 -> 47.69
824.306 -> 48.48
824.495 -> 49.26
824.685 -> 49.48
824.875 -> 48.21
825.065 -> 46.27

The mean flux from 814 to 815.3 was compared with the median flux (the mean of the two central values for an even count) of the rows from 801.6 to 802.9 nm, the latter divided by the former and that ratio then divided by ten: 0.100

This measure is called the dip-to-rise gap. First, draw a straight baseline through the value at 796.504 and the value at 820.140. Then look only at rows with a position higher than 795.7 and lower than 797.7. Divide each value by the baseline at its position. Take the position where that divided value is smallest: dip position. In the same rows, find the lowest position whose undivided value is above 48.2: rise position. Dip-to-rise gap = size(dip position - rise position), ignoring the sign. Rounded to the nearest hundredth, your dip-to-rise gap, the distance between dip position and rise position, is 1.10 nm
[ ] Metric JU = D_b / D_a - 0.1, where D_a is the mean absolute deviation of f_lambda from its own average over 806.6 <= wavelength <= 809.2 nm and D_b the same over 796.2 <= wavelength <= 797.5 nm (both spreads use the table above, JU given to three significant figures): 1.86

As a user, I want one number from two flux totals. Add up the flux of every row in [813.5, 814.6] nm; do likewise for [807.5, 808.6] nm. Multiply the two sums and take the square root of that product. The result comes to 302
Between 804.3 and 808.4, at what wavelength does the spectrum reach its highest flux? 806.284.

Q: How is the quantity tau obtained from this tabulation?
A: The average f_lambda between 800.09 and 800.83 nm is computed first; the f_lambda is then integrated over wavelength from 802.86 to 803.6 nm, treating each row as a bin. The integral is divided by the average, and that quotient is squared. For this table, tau 0.71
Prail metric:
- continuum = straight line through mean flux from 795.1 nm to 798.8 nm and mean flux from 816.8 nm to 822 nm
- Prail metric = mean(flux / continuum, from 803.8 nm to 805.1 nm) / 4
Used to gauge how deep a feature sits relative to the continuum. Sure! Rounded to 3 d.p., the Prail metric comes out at 0.249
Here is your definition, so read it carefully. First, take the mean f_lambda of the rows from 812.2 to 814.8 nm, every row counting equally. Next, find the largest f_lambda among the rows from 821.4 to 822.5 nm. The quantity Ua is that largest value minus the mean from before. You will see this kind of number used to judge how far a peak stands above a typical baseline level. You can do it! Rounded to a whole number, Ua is 3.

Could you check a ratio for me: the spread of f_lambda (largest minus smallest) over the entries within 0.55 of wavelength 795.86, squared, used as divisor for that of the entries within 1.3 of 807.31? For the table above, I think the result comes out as 0.26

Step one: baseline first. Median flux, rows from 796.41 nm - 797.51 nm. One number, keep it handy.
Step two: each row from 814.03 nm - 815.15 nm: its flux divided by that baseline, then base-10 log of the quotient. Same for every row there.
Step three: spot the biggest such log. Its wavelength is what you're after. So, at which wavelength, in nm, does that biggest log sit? 814.682 nm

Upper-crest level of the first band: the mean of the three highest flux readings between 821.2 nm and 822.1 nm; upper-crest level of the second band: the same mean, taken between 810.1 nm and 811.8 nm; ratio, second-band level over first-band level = 0.97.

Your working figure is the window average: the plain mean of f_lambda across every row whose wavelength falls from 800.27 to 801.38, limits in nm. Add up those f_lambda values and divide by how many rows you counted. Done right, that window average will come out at 47.6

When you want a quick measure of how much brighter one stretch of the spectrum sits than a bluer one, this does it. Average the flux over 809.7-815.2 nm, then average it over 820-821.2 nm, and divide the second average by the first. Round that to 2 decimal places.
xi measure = 1.04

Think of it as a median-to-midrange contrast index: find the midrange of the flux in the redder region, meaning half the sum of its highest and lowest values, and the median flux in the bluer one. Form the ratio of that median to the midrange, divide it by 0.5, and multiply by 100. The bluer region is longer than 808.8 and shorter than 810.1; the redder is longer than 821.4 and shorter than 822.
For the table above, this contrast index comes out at 191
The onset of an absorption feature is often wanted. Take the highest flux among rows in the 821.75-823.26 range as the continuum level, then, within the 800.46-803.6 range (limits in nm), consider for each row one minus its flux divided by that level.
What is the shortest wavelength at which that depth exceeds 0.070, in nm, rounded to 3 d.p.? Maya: 800.550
